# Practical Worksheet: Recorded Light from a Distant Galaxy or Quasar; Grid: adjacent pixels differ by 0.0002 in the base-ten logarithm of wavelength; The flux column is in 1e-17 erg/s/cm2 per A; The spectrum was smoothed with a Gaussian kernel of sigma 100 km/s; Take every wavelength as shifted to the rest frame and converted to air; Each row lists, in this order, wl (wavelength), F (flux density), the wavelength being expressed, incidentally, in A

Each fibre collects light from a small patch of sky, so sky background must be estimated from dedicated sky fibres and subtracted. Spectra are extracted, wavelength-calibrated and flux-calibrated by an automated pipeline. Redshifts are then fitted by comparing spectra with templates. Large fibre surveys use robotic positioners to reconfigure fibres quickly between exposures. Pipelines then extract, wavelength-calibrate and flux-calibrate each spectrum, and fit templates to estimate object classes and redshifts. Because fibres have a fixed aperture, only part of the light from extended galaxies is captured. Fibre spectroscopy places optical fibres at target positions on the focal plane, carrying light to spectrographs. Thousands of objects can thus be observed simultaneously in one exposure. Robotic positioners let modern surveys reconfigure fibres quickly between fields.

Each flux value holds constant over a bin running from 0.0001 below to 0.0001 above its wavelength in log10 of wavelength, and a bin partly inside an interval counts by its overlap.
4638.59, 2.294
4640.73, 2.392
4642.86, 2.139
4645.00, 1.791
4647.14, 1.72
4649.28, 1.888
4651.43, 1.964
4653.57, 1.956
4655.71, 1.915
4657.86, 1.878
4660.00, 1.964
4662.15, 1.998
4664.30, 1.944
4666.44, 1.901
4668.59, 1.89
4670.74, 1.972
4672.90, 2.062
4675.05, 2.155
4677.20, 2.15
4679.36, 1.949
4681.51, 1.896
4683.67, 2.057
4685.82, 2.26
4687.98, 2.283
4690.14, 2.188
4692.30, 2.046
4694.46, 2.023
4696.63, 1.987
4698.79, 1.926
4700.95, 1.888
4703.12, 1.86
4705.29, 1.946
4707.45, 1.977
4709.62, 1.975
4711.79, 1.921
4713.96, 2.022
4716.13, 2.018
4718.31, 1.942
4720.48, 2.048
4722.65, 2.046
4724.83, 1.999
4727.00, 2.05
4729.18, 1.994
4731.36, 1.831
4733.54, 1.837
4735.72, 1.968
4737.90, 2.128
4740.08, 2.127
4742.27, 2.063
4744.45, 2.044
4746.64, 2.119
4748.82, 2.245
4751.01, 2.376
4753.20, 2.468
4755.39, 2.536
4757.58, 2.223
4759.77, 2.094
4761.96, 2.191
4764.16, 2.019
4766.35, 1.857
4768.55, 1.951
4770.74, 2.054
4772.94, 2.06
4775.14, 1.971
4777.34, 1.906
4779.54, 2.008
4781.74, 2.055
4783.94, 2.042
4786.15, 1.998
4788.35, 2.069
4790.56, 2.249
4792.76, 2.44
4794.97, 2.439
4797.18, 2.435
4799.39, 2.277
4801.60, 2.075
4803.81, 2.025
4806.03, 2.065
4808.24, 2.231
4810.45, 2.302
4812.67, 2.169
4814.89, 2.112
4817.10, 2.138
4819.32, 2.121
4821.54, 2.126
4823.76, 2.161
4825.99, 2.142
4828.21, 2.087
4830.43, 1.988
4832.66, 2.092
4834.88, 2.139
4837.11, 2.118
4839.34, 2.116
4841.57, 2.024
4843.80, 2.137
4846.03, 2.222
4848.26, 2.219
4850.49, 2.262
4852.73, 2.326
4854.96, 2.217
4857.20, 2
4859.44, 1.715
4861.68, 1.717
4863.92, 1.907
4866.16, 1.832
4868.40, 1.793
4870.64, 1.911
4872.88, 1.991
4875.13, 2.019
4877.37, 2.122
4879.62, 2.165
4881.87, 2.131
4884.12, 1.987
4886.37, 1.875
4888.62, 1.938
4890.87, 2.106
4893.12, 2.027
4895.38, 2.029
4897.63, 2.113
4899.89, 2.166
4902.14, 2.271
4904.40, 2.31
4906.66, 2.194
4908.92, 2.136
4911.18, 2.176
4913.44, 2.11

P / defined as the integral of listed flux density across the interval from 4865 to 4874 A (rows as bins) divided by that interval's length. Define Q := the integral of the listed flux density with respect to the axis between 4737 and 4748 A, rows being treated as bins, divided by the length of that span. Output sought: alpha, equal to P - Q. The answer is -0.22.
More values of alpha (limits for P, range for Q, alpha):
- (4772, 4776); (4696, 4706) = 0.10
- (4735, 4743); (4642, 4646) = 0.12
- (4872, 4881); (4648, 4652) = 0.17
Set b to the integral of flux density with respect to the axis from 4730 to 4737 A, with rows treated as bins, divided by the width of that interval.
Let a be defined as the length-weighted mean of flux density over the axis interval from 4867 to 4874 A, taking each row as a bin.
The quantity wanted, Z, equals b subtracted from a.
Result 0.01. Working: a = 1.90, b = 1.89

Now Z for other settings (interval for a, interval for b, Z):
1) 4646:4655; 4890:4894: -0.19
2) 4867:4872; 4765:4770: -0.06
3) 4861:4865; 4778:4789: -0.21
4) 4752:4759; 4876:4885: 0.29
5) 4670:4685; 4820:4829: -0.09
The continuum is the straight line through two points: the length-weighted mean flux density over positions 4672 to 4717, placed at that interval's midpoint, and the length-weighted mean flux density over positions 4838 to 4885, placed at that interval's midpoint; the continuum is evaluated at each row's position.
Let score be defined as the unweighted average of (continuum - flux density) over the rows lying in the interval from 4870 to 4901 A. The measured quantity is -0.001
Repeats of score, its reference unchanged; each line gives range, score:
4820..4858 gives -0.102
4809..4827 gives -0.123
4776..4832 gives -0.111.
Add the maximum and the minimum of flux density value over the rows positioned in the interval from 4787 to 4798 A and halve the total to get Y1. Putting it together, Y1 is 2.25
